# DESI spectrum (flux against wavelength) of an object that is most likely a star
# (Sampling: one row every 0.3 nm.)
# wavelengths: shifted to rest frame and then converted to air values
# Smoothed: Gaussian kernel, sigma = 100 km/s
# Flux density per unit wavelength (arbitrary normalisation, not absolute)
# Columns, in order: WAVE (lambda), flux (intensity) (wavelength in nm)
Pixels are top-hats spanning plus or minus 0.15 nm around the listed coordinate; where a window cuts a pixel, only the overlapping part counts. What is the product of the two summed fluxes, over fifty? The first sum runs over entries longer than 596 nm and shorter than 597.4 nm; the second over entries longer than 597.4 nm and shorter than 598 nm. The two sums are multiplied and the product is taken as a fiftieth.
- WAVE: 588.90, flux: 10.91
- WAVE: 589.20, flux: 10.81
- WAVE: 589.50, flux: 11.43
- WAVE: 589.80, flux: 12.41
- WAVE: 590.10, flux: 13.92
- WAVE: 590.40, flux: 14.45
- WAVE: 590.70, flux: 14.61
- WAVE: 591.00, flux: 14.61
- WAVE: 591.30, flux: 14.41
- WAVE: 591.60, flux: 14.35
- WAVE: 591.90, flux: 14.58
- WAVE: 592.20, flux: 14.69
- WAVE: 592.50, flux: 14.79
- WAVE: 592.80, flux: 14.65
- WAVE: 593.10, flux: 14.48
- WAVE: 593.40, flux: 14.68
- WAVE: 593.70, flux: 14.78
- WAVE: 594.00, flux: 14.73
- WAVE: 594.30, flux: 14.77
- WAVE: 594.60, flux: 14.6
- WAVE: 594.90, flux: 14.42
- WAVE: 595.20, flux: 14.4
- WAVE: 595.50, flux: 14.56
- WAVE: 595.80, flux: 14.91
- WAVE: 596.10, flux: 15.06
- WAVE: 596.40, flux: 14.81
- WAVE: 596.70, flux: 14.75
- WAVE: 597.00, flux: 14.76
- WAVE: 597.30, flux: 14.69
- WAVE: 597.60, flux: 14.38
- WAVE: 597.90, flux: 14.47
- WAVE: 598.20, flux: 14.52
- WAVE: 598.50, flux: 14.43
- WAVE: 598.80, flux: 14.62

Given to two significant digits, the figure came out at 43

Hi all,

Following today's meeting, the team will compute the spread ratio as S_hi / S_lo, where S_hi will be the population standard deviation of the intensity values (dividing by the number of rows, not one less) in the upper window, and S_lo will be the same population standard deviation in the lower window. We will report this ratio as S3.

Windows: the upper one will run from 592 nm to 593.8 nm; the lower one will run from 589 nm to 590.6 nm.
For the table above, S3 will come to 0.07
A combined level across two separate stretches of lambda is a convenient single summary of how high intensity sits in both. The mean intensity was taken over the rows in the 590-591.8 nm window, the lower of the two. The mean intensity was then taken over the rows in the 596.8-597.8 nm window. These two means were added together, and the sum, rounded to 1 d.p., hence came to 29.0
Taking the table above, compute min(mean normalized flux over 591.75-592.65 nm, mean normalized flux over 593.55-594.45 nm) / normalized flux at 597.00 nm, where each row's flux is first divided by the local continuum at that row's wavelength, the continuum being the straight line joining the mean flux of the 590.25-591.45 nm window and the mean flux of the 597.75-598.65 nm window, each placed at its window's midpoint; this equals 0.993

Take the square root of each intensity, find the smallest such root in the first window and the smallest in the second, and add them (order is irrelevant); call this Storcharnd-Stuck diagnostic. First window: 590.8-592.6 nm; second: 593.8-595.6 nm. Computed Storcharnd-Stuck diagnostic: 7.58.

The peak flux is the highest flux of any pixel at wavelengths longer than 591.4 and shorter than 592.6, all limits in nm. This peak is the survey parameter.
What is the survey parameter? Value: 14.79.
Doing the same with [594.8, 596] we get 14.91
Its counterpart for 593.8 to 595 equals 14.77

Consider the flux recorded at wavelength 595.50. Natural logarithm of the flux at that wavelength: 2.68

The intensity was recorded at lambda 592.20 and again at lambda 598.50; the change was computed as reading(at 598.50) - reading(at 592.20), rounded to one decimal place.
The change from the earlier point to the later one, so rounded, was -0.3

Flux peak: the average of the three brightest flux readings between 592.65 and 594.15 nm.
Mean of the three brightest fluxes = 14.7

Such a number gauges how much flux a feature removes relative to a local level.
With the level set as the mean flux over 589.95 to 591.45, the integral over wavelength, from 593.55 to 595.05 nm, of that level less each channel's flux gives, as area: -0.4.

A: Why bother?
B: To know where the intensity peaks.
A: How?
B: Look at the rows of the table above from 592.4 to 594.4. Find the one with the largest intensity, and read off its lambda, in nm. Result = 592.50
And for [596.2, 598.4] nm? 596.40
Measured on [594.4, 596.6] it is 596.10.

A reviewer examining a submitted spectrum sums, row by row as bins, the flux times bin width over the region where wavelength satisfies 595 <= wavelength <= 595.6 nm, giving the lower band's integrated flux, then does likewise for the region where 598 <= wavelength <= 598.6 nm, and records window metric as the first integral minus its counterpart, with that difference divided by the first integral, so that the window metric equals 0.00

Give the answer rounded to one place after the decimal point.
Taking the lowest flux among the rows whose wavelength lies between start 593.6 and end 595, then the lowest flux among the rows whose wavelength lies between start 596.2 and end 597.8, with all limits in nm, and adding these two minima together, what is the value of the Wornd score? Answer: 28.8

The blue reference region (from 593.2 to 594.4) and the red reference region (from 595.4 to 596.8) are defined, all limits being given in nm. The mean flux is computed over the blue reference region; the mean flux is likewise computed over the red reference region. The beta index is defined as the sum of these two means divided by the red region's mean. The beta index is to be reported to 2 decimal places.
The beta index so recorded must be 1.99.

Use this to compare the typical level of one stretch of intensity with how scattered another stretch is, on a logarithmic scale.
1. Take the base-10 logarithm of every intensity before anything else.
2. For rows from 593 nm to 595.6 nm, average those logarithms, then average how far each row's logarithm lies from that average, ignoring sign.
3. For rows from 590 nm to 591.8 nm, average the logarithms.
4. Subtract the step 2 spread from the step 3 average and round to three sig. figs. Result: 1.15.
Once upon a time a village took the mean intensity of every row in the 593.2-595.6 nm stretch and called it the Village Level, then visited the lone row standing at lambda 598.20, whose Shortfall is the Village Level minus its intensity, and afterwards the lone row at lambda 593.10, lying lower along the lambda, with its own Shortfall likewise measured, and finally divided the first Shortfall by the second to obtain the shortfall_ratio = 0.7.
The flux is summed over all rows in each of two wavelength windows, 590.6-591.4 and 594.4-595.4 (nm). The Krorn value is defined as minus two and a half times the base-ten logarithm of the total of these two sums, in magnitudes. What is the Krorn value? -4.8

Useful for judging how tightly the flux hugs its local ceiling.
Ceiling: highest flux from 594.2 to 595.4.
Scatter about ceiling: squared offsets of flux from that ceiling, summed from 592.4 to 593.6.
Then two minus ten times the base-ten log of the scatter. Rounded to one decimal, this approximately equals 11.7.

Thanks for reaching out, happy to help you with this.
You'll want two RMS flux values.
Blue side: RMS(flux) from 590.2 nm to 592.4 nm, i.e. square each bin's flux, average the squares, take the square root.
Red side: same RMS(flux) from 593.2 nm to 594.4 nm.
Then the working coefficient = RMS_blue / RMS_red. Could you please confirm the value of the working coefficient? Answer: 0.99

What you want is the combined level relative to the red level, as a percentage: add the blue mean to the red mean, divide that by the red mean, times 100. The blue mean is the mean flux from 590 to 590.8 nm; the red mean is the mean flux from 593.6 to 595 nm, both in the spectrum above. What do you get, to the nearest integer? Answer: 198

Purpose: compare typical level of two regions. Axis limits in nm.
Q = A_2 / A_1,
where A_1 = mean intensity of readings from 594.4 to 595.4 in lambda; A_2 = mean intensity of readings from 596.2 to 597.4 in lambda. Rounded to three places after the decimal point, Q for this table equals 1.019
